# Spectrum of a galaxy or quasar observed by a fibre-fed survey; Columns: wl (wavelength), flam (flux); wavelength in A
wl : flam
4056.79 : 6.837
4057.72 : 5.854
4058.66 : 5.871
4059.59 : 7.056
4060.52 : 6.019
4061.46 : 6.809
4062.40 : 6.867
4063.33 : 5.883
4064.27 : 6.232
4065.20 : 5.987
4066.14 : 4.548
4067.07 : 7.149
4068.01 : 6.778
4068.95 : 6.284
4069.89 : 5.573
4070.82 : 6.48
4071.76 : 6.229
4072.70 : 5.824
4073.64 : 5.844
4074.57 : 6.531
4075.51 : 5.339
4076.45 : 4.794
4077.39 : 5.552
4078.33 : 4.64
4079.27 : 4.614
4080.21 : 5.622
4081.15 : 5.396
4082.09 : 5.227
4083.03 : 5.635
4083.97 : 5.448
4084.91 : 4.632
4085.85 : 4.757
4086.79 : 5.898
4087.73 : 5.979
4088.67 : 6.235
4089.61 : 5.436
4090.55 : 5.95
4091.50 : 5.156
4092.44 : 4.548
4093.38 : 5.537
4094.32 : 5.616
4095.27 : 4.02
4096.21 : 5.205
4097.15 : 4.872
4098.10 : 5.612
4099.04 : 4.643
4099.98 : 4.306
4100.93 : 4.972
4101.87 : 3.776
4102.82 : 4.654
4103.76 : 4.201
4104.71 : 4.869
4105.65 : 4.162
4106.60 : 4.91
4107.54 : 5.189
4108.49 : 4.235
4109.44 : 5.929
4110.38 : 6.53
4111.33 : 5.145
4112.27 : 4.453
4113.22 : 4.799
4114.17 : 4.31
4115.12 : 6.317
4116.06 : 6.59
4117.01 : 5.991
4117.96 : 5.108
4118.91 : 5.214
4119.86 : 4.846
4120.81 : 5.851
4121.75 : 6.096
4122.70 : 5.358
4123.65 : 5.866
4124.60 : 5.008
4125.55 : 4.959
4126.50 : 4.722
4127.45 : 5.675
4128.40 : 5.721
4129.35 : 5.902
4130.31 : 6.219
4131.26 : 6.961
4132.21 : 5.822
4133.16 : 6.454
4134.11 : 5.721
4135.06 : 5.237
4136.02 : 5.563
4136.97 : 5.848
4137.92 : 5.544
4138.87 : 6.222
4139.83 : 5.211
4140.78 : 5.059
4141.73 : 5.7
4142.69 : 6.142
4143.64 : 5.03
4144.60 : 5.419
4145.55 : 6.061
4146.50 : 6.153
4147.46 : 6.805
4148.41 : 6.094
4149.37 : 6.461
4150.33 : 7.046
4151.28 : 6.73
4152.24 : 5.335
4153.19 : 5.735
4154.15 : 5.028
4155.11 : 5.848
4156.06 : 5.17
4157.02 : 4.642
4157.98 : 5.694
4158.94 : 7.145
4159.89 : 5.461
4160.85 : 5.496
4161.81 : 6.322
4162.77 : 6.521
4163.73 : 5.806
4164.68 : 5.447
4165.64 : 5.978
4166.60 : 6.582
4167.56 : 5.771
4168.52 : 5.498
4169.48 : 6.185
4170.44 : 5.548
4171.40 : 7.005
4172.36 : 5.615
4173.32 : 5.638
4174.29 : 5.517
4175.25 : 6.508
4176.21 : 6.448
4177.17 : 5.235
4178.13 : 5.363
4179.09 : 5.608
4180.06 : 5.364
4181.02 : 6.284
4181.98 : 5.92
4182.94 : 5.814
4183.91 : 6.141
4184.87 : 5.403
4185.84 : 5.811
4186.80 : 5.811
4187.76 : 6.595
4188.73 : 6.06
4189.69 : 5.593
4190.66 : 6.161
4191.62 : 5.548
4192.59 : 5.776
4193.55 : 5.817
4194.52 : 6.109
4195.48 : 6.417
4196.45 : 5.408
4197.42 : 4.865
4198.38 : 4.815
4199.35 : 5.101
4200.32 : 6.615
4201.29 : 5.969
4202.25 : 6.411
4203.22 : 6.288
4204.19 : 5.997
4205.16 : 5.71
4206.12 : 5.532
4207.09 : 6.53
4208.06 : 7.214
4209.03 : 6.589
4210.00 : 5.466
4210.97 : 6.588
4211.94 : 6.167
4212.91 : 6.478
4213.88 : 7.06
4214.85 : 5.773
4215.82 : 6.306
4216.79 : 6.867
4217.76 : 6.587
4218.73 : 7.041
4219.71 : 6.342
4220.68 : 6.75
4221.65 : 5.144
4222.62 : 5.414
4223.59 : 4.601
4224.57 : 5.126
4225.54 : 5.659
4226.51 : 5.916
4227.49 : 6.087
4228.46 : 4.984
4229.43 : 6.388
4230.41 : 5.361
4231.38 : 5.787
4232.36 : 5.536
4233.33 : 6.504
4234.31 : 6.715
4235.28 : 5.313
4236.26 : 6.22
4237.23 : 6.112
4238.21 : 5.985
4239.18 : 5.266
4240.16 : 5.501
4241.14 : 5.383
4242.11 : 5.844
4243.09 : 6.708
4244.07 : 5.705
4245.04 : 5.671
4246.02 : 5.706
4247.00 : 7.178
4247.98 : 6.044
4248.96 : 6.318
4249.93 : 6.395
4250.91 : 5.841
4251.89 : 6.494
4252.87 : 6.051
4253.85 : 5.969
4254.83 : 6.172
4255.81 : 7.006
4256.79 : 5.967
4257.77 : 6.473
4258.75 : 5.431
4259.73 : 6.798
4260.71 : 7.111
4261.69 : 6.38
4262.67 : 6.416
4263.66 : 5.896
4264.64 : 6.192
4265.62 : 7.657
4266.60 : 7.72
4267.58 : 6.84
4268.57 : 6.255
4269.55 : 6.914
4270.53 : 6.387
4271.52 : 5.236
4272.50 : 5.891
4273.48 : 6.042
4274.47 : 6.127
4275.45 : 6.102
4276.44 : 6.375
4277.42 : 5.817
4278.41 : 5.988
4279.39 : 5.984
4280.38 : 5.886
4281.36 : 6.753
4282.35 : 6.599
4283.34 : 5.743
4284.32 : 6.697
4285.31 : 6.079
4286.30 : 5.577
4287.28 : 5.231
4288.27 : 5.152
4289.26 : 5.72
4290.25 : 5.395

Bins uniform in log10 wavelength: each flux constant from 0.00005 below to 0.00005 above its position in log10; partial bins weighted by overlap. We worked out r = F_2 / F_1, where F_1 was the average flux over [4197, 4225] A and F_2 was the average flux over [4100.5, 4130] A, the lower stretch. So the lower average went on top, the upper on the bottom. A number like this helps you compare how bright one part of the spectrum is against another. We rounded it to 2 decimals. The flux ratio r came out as 0.86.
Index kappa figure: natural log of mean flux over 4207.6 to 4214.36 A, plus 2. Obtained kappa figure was 3.87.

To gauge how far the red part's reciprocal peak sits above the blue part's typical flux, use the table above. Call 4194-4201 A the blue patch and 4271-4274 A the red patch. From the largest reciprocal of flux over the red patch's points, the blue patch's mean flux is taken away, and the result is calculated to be -5.4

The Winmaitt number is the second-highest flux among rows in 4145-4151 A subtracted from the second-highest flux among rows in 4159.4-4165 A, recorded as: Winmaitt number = -0.48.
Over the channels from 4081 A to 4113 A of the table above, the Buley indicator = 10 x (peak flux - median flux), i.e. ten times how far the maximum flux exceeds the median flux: 14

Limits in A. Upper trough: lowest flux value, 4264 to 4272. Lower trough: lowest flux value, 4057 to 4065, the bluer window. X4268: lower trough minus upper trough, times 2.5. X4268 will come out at 1.5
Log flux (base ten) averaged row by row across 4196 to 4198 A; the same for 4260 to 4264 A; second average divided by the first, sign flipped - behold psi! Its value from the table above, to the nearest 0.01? -1.14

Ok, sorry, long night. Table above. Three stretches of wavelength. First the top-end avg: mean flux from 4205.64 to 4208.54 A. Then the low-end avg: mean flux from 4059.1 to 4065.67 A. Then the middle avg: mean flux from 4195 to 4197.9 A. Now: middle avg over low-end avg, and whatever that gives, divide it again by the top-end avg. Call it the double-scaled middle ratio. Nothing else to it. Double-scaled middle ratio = 0.135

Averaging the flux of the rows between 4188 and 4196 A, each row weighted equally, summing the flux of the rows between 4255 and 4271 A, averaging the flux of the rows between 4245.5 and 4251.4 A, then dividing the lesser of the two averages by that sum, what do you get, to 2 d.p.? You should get 0.06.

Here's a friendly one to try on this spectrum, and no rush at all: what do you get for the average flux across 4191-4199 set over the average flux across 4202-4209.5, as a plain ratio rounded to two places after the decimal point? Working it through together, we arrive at 0.89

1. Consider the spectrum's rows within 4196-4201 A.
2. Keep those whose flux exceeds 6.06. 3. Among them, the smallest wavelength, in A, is 4200.32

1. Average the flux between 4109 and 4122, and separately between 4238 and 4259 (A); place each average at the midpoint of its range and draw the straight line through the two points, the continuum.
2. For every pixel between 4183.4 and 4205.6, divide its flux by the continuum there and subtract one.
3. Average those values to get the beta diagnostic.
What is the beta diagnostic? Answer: 0.002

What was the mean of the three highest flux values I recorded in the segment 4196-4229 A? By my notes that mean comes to 7.1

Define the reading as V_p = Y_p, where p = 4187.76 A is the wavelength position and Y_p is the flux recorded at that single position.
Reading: 6.595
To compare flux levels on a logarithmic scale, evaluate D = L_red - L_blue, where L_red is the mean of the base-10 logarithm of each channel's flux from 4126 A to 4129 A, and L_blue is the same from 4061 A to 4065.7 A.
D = -0.07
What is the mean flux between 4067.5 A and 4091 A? 5.63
